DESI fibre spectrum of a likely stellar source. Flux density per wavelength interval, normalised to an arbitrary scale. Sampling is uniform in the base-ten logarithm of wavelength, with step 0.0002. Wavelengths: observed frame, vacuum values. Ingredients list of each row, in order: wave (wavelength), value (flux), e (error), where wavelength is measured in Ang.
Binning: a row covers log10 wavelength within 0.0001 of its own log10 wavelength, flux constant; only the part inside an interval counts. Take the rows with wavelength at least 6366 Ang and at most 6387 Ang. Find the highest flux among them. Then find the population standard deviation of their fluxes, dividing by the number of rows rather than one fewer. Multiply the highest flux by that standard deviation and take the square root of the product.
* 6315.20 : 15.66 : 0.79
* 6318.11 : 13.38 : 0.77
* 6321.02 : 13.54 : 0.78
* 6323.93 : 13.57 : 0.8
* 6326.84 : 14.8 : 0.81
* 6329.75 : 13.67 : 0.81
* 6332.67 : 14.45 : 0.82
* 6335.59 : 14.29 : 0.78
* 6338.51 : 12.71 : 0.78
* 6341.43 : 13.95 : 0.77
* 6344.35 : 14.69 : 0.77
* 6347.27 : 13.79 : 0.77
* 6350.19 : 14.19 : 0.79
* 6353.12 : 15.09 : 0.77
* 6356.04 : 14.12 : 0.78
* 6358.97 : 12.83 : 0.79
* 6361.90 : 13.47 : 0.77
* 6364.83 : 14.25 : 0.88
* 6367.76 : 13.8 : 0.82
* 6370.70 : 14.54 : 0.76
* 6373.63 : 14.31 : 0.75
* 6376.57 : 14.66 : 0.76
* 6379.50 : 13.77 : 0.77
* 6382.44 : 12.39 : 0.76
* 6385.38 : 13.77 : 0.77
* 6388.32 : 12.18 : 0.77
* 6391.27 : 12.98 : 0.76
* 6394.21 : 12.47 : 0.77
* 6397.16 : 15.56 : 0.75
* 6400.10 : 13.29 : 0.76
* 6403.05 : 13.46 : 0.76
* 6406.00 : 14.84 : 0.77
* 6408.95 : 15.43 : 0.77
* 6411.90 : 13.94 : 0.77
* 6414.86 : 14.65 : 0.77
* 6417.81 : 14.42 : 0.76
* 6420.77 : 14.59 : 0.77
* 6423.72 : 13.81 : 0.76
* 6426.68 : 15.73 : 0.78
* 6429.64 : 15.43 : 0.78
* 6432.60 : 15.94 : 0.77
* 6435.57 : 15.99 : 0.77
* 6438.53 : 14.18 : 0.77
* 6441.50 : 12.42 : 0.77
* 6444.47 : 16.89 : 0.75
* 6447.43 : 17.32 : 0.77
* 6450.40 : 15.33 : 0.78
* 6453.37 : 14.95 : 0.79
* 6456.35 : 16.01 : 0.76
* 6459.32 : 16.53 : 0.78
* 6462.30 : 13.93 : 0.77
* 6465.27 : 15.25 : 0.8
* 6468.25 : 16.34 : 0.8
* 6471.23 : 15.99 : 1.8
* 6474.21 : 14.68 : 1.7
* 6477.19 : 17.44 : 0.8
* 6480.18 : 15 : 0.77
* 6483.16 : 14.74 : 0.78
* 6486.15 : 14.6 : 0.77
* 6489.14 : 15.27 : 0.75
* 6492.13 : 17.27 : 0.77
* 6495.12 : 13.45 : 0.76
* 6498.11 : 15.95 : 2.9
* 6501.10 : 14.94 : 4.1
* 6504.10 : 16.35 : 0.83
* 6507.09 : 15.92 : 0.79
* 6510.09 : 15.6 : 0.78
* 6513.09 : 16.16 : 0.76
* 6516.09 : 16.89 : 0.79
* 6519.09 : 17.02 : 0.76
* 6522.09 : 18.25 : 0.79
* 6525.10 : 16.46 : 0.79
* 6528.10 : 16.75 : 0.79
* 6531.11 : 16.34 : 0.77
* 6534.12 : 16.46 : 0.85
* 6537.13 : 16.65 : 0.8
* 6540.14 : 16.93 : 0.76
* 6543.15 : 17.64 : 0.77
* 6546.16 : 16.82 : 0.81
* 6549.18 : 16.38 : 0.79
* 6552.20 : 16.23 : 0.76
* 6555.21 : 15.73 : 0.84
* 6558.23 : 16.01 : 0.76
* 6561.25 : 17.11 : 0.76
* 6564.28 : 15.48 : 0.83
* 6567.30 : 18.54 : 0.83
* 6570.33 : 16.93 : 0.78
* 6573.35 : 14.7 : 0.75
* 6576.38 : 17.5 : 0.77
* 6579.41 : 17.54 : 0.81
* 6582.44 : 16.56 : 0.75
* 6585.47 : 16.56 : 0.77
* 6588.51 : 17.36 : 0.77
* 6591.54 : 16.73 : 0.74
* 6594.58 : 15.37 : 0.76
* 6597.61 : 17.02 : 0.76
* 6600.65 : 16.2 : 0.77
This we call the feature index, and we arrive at 3.2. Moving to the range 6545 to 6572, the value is 4.0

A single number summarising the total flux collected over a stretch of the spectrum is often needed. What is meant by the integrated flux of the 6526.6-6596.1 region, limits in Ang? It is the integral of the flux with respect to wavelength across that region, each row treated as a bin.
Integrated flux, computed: 1155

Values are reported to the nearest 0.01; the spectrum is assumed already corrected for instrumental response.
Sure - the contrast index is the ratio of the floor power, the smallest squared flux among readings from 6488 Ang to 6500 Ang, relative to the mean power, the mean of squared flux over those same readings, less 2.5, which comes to -1.75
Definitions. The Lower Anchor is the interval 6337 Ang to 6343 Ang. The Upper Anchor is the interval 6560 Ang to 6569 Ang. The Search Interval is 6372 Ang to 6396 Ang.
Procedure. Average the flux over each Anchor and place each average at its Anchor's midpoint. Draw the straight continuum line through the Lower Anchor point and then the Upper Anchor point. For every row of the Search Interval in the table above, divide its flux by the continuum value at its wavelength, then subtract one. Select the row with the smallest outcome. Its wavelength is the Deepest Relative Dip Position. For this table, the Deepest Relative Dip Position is 6388.32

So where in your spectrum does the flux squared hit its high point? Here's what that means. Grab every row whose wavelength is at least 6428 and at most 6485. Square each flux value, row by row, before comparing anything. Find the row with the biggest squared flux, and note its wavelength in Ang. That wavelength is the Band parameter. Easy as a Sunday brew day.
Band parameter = 6477.19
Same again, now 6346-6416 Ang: 6397.16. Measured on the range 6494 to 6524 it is 6522.09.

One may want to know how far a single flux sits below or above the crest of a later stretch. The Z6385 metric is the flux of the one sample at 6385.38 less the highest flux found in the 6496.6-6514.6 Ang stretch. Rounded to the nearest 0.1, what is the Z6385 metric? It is -2.6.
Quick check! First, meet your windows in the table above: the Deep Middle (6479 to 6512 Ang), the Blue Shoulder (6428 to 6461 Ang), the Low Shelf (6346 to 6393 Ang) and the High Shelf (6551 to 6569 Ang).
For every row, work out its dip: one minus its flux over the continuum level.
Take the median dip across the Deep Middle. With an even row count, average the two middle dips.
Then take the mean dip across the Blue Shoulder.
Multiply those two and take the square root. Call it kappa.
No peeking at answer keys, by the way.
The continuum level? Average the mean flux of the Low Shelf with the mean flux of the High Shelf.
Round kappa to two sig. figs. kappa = 0.015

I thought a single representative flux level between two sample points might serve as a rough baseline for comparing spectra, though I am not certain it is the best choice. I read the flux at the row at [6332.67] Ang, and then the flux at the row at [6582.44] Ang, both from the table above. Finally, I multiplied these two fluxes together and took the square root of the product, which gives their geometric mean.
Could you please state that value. 15.5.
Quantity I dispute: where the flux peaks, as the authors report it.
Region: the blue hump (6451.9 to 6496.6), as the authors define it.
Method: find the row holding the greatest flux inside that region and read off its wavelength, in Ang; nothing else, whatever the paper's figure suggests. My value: 6477.19 Ang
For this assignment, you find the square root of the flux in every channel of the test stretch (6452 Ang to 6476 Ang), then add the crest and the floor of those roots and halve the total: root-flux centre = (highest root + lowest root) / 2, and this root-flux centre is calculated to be 3.90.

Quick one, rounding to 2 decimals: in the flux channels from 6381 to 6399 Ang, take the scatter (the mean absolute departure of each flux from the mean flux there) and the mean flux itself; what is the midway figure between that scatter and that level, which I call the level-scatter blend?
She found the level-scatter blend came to 7.09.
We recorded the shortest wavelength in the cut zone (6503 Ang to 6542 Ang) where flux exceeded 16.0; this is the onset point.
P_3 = 6504.10 Ang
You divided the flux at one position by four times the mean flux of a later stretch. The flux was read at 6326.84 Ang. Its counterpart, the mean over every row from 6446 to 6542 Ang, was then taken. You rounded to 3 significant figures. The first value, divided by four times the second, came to 0.232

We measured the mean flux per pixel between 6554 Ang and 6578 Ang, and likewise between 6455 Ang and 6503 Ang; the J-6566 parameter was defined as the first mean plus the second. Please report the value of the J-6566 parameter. 32.0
